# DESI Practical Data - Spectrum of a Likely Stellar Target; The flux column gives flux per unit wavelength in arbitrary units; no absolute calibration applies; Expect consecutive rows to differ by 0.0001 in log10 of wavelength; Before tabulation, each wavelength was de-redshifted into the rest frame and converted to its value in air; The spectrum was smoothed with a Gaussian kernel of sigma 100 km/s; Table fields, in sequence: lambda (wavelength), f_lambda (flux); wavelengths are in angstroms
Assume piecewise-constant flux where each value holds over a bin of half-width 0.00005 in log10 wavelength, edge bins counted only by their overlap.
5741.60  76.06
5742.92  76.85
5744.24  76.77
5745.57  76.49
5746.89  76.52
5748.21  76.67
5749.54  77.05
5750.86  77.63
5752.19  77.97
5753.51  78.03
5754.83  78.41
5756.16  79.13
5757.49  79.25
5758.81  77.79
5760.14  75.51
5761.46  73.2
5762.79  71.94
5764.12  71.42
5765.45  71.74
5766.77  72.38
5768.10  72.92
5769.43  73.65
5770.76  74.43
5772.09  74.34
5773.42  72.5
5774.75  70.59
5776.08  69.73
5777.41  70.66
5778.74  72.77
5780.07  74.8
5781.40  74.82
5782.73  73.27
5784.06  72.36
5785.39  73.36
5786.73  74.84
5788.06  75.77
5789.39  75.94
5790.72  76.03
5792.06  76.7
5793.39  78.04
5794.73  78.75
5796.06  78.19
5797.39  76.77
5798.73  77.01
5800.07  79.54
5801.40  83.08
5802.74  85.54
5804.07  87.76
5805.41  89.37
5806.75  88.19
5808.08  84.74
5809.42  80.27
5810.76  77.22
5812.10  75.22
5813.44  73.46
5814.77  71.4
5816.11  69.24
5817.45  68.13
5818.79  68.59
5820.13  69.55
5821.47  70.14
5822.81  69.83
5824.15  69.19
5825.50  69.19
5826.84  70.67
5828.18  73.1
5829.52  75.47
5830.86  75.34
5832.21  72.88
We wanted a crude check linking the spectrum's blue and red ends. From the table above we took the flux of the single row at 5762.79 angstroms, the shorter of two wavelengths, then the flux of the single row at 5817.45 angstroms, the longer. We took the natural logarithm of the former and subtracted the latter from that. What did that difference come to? -64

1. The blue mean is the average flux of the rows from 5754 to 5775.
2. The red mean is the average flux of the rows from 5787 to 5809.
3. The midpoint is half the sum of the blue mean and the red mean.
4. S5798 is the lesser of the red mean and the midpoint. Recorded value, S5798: 77.5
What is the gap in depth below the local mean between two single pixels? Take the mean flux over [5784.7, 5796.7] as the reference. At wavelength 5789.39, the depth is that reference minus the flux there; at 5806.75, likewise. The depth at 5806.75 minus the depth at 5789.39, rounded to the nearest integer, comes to -12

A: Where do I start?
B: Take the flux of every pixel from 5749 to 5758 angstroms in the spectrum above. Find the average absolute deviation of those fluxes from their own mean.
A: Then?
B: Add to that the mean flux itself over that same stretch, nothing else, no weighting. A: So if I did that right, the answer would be 79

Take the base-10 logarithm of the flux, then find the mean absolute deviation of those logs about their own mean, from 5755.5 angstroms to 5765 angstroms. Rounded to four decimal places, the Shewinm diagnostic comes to 0.0162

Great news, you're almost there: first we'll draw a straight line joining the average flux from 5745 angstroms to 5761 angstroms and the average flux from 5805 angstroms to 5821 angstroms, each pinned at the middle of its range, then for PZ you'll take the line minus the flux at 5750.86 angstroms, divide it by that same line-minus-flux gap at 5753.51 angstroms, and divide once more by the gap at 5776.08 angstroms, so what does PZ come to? 0.0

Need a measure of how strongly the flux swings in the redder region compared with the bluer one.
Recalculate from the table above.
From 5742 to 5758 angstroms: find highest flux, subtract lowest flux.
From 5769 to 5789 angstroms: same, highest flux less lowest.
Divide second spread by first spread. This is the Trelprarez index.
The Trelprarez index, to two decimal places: 2.19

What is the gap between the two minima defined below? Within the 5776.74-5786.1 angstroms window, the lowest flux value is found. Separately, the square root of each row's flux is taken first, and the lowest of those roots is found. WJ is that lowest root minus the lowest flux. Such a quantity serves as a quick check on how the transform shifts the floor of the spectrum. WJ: -62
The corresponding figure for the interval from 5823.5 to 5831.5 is -61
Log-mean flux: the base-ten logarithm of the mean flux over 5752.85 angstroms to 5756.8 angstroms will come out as 1.895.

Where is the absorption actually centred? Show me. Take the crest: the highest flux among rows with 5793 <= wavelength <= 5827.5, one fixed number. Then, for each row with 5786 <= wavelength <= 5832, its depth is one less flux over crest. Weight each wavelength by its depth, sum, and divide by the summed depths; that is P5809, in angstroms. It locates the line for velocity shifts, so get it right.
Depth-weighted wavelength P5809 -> 5811.5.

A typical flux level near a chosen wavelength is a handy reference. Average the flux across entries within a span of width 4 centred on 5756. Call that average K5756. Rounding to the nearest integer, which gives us 79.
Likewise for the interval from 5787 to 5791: 76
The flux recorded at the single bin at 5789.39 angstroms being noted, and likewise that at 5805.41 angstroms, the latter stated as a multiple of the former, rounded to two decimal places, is 1.18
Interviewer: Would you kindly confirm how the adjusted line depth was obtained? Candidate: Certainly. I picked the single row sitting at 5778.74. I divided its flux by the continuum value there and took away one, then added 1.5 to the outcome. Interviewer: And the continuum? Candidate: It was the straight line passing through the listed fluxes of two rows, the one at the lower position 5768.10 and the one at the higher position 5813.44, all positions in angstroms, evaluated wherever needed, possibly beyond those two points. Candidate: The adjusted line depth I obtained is 1.50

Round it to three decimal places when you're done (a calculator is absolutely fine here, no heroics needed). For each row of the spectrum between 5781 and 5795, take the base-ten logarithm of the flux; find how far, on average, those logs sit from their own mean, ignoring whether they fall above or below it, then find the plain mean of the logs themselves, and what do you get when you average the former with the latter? 0.943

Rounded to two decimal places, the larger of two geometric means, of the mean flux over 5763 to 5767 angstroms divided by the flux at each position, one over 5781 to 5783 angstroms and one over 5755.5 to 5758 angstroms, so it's 0.97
